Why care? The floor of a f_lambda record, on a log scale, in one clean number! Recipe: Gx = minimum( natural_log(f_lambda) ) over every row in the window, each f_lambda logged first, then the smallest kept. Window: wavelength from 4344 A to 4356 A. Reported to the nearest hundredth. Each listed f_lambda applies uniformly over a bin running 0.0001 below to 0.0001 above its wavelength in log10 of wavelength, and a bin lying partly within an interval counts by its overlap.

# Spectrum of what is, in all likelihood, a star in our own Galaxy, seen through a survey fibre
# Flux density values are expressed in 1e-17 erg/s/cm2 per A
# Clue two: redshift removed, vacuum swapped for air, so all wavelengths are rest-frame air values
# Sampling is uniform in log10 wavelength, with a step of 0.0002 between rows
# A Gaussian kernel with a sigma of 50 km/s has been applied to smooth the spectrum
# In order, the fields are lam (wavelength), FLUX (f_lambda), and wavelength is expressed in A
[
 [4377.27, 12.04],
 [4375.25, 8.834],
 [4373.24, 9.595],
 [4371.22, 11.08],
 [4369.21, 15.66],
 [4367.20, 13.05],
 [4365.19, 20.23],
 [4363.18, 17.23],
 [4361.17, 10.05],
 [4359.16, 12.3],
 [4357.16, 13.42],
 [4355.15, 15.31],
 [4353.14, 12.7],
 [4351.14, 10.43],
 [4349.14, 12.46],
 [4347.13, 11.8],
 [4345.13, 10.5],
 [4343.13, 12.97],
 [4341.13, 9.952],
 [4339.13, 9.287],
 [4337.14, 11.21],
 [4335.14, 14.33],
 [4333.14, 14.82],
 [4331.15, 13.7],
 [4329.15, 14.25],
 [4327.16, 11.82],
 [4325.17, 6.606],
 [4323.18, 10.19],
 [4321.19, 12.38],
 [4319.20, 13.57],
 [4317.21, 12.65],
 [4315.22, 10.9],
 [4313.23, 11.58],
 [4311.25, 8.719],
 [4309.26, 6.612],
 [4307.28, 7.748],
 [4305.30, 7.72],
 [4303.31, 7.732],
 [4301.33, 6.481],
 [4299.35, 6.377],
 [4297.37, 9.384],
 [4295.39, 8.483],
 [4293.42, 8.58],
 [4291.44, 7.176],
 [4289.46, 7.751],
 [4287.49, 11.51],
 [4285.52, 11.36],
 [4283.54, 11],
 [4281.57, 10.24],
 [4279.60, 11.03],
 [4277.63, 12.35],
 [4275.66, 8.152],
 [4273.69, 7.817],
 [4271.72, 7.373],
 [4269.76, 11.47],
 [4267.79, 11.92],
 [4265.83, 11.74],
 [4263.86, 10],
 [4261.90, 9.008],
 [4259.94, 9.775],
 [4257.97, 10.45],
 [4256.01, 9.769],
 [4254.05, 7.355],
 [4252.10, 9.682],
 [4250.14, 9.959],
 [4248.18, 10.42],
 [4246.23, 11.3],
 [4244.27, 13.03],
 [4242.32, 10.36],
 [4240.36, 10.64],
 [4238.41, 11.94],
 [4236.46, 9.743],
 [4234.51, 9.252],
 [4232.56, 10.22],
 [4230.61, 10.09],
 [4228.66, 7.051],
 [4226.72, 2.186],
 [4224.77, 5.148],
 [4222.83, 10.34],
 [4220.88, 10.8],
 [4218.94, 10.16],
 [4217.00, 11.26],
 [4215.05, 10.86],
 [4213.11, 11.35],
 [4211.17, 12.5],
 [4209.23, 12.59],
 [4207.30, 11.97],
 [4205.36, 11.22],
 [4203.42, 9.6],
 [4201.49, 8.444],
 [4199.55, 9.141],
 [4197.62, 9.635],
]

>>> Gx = 2.34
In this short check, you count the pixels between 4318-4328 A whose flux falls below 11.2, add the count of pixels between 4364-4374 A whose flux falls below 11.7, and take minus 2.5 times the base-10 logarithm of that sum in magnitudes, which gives -1.5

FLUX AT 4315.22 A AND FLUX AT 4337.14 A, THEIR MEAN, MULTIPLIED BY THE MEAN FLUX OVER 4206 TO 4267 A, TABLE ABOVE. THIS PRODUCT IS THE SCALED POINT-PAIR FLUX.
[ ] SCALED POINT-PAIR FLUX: 111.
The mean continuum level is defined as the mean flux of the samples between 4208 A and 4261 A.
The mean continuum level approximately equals 9.9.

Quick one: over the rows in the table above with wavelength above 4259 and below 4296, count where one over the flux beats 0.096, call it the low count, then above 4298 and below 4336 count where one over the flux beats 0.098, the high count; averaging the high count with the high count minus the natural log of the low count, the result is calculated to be 8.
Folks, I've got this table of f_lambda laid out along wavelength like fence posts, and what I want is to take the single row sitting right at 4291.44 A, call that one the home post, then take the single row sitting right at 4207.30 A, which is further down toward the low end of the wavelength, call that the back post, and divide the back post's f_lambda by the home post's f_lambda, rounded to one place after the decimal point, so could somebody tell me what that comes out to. 1.7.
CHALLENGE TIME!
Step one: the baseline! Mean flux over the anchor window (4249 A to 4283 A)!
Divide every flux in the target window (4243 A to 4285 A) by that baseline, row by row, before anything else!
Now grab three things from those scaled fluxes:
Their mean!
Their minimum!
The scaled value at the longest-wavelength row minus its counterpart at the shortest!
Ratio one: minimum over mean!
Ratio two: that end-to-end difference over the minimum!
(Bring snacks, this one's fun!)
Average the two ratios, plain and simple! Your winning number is 0.22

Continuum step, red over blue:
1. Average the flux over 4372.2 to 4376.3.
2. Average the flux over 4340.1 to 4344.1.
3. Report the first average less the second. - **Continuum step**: -2.2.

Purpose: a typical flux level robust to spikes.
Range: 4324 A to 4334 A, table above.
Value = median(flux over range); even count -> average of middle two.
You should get 13.7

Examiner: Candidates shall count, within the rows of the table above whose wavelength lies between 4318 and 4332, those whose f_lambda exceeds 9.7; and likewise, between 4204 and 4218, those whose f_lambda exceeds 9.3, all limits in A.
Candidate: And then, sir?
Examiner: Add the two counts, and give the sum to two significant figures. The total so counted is 13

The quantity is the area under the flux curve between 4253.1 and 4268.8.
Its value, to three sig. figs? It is 157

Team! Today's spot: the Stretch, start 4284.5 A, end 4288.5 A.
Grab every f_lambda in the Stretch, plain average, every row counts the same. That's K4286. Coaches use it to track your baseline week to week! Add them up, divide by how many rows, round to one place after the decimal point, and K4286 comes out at 11.4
